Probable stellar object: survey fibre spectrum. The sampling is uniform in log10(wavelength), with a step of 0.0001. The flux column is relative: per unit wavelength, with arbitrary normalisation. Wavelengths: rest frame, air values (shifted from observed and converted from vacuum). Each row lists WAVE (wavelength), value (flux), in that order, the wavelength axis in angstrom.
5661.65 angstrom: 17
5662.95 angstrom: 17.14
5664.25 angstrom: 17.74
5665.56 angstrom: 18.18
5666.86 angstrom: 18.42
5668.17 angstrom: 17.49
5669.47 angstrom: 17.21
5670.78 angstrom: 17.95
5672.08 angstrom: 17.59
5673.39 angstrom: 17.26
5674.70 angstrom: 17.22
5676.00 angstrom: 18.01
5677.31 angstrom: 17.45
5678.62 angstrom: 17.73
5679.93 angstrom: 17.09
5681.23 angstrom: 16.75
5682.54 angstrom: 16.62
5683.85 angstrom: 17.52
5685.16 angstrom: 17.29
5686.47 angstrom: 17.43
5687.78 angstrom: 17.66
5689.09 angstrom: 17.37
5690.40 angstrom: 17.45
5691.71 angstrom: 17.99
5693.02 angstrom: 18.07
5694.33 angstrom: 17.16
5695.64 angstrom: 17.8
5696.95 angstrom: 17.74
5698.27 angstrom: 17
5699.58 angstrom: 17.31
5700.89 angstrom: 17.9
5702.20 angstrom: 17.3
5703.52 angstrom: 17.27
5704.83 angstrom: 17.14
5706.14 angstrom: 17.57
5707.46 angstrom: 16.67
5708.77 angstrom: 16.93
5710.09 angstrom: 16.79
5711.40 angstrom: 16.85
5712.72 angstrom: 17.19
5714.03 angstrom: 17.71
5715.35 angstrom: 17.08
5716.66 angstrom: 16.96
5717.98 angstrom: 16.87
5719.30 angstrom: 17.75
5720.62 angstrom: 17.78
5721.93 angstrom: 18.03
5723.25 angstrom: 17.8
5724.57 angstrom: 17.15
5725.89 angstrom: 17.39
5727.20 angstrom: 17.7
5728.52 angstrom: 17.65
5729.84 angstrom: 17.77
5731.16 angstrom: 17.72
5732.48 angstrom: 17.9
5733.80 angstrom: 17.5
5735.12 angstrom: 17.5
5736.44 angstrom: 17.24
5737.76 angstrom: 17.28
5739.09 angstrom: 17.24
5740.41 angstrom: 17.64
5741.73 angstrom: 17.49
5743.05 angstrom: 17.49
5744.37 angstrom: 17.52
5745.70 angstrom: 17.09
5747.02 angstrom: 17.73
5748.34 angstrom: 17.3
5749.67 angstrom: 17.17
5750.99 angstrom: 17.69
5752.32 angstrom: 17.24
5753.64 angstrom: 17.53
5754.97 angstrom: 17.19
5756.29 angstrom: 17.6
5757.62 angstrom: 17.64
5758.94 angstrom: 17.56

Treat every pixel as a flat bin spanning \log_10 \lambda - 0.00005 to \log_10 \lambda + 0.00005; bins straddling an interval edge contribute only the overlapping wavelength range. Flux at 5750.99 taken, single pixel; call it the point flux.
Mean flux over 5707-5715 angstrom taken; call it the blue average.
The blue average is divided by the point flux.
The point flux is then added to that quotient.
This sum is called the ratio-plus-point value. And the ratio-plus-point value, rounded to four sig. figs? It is 18.65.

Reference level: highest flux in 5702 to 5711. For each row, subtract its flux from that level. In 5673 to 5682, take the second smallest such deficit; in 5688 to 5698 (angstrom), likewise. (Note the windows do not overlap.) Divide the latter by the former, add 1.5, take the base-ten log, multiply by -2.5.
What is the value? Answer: -1.5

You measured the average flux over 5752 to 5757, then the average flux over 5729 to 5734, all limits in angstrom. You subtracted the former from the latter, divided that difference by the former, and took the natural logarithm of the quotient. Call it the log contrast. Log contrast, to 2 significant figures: -4.0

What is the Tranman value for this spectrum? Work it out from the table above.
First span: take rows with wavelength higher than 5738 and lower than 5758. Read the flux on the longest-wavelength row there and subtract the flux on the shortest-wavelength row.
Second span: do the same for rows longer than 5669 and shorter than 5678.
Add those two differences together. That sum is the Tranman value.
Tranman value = 0.6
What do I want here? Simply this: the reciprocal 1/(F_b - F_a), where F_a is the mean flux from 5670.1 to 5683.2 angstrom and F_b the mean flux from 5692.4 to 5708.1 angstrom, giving 23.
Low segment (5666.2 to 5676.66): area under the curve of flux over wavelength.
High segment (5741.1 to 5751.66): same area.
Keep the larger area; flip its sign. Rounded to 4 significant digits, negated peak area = -184.6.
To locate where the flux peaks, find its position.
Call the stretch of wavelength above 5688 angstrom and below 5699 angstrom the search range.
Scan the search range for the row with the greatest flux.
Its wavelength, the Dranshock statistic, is 5693.02 angstrom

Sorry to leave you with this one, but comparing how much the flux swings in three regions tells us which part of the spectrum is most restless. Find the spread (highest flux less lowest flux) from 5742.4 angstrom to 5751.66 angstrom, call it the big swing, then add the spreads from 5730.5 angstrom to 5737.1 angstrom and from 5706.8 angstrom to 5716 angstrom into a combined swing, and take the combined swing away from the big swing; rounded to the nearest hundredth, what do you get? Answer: -1.06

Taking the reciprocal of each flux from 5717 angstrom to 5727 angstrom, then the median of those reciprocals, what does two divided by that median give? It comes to 35.5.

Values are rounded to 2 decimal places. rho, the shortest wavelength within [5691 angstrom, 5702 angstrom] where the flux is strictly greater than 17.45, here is 5691.71 angstrom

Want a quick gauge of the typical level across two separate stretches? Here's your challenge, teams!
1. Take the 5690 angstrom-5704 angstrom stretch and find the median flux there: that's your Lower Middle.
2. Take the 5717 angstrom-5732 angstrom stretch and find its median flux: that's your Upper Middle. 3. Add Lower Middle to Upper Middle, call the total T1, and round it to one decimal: 35.2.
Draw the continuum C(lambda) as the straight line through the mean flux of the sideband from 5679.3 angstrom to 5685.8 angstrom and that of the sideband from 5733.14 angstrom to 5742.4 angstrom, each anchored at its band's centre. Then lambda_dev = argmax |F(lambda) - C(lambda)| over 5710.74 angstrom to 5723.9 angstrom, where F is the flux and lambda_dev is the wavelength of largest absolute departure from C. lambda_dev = 5721.93 angstrom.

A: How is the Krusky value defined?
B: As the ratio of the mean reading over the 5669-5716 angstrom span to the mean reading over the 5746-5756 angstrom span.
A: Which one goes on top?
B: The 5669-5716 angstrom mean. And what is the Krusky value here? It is 1.00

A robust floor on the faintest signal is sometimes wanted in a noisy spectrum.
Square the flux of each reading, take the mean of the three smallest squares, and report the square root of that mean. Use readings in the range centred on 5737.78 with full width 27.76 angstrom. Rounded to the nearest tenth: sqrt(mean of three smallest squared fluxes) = 17.1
